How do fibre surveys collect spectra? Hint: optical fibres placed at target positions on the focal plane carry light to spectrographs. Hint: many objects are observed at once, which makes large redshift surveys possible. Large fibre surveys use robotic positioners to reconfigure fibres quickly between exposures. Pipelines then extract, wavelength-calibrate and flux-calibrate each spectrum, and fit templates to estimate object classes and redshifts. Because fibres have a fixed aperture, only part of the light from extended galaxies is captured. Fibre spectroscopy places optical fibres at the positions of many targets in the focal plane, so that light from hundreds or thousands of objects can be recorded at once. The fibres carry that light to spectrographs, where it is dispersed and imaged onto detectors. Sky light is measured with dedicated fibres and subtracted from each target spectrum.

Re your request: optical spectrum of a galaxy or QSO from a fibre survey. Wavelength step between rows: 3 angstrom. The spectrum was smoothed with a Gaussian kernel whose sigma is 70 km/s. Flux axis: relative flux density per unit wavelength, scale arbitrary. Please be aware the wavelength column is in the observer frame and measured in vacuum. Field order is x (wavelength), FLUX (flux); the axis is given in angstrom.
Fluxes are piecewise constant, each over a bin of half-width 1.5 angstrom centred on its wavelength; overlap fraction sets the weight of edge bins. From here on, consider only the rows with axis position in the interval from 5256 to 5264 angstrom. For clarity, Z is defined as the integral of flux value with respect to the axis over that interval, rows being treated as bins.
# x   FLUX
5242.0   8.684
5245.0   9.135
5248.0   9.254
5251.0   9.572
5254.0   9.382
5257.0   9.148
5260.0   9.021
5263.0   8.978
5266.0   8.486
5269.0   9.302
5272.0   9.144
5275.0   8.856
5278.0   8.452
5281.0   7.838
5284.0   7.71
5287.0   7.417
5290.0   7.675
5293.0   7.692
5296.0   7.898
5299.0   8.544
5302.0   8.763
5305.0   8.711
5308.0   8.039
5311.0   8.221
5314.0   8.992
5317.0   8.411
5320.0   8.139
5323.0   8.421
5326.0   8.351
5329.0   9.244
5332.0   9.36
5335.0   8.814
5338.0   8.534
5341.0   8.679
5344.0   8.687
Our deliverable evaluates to 72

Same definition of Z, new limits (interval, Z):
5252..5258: 56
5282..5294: 92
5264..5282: 157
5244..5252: 75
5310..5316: 52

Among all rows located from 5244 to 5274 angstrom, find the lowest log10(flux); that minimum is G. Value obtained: 0.929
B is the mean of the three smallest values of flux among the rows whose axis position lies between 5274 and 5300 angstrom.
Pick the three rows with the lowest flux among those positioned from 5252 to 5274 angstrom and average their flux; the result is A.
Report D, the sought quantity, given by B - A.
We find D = -1.2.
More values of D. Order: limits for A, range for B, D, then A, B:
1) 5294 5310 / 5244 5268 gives 0.7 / 8.2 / 8.8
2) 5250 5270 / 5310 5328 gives -0.6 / 8.8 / 8.2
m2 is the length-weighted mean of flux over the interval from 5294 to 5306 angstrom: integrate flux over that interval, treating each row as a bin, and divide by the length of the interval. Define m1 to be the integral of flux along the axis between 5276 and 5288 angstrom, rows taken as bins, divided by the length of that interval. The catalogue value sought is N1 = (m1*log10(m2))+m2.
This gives 15.8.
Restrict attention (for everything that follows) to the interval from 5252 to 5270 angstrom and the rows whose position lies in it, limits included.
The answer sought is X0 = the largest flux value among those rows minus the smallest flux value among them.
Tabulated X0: 0.9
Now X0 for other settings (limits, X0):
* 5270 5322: 1.7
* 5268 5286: 1.6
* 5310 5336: 1.2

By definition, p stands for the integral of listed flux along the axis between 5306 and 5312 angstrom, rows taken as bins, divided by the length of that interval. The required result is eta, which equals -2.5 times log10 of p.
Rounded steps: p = 8.2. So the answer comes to -2.28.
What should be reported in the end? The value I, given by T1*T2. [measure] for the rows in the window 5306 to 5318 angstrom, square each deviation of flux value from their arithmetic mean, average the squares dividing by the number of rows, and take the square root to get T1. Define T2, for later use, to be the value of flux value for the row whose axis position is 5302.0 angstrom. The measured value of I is 3.1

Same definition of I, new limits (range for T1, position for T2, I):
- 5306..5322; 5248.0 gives 3.1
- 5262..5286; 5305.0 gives 4.8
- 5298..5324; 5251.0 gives 2.8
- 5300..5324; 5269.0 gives 2.9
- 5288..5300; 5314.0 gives 3.2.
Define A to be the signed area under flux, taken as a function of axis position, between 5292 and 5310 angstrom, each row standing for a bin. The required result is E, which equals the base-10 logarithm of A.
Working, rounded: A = 149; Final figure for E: 2.17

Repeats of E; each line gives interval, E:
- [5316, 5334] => 2.19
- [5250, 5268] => 2.21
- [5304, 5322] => 2.18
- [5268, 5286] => 2.18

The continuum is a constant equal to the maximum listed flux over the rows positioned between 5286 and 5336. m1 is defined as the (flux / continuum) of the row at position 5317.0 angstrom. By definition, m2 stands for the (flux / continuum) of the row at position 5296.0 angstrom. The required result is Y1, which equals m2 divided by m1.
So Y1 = 0.94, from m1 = 0.90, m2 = 0.844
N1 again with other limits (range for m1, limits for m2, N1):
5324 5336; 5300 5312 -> 16.7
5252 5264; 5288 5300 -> 16.1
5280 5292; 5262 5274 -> 16.3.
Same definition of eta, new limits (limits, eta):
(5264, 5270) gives -2.37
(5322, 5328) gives -2.32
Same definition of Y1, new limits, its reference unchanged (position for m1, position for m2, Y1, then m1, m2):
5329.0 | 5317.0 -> 0.91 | 0.99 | 0.899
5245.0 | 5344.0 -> 0.95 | 0.98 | 0.928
